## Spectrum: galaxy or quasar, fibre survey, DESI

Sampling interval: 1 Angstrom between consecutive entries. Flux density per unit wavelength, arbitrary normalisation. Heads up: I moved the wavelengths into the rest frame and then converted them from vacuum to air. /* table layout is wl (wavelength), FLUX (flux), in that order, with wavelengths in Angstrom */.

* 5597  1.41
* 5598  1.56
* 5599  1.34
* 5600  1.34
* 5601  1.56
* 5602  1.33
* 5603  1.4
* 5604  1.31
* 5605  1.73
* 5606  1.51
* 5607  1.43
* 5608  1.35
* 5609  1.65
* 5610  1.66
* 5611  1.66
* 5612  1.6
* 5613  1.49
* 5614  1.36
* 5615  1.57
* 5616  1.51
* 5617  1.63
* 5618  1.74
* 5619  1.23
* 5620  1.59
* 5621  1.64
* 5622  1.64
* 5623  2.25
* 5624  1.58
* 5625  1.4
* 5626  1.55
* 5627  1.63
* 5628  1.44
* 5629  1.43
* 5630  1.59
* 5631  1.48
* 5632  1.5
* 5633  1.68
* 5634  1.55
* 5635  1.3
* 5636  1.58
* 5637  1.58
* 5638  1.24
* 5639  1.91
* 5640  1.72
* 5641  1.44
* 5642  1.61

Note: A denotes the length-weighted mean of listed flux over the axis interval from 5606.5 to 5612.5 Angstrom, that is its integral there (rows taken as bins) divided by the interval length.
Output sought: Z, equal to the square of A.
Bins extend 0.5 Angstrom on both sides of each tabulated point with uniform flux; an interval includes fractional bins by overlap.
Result 2.43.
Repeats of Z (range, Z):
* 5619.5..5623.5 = 3.17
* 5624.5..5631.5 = 2.26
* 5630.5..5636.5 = 2.30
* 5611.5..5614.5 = 2.20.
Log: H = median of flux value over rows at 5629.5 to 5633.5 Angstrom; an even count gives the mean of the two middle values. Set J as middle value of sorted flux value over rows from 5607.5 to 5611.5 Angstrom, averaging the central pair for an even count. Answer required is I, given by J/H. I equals 1.07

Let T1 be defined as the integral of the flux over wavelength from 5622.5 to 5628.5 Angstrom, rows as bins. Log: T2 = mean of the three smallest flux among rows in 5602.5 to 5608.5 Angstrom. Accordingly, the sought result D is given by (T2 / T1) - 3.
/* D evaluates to -2.86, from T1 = 9.85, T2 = 1.35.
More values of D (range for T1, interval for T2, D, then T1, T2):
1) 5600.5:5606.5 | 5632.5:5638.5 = -2.85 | 8.84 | 1.36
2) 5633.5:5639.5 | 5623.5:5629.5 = -2.84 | 9.16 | 1.42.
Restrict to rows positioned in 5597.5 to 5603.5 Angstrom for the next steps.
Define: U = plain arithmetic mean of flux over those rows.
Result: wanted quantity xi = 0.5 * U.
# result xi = 0.71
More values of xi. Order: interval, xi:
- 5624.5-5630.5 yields 0.75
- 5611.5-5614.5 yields 0.74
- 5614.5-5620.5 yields 0.77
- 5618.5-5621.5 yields 0.74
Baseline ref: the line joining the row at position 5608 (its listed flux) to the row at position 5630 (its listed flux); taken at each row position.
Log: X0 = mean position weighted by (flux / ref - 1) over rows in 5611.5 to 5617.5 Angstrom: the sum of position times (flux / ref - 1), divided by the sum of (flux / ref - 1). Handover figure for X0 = 5614.5 Angstrom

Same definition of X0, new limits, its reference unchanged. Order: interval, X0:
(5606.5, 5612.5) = 5610.1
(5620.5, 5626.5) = 5622.3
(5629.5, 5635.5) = 5633.7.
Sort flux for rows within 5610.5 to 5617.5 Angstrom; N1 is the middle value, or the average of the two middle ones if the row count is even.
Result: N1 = 1.57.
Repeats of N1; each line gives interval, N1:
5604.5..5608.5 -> 1.47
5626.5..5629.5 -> 1.44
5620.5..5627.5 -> 1.63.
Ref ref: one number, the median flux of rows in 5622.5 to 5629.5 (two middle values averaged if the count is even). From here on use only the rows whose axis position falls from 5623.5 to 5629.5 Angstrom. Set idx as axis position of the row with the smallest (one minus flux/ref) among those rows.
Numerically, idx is 5627 Angstrom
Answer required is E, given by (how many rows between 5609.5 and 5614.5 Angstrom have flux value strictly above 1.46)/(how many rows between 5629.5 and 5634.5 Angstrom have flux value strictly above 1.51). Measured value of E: 1.3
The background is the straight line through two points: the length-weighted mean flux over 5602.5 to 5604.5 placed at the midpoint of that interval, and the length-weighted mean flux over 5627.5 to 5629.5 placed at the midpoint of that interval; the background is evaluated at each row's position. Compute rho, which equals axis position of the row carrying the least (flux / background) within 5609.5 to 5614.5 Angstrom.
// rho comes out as 5614 Angstrom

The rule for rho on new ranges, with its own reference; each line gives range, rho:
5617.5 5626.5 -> 5619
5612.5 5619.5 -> 5619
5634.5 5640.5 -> 5638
